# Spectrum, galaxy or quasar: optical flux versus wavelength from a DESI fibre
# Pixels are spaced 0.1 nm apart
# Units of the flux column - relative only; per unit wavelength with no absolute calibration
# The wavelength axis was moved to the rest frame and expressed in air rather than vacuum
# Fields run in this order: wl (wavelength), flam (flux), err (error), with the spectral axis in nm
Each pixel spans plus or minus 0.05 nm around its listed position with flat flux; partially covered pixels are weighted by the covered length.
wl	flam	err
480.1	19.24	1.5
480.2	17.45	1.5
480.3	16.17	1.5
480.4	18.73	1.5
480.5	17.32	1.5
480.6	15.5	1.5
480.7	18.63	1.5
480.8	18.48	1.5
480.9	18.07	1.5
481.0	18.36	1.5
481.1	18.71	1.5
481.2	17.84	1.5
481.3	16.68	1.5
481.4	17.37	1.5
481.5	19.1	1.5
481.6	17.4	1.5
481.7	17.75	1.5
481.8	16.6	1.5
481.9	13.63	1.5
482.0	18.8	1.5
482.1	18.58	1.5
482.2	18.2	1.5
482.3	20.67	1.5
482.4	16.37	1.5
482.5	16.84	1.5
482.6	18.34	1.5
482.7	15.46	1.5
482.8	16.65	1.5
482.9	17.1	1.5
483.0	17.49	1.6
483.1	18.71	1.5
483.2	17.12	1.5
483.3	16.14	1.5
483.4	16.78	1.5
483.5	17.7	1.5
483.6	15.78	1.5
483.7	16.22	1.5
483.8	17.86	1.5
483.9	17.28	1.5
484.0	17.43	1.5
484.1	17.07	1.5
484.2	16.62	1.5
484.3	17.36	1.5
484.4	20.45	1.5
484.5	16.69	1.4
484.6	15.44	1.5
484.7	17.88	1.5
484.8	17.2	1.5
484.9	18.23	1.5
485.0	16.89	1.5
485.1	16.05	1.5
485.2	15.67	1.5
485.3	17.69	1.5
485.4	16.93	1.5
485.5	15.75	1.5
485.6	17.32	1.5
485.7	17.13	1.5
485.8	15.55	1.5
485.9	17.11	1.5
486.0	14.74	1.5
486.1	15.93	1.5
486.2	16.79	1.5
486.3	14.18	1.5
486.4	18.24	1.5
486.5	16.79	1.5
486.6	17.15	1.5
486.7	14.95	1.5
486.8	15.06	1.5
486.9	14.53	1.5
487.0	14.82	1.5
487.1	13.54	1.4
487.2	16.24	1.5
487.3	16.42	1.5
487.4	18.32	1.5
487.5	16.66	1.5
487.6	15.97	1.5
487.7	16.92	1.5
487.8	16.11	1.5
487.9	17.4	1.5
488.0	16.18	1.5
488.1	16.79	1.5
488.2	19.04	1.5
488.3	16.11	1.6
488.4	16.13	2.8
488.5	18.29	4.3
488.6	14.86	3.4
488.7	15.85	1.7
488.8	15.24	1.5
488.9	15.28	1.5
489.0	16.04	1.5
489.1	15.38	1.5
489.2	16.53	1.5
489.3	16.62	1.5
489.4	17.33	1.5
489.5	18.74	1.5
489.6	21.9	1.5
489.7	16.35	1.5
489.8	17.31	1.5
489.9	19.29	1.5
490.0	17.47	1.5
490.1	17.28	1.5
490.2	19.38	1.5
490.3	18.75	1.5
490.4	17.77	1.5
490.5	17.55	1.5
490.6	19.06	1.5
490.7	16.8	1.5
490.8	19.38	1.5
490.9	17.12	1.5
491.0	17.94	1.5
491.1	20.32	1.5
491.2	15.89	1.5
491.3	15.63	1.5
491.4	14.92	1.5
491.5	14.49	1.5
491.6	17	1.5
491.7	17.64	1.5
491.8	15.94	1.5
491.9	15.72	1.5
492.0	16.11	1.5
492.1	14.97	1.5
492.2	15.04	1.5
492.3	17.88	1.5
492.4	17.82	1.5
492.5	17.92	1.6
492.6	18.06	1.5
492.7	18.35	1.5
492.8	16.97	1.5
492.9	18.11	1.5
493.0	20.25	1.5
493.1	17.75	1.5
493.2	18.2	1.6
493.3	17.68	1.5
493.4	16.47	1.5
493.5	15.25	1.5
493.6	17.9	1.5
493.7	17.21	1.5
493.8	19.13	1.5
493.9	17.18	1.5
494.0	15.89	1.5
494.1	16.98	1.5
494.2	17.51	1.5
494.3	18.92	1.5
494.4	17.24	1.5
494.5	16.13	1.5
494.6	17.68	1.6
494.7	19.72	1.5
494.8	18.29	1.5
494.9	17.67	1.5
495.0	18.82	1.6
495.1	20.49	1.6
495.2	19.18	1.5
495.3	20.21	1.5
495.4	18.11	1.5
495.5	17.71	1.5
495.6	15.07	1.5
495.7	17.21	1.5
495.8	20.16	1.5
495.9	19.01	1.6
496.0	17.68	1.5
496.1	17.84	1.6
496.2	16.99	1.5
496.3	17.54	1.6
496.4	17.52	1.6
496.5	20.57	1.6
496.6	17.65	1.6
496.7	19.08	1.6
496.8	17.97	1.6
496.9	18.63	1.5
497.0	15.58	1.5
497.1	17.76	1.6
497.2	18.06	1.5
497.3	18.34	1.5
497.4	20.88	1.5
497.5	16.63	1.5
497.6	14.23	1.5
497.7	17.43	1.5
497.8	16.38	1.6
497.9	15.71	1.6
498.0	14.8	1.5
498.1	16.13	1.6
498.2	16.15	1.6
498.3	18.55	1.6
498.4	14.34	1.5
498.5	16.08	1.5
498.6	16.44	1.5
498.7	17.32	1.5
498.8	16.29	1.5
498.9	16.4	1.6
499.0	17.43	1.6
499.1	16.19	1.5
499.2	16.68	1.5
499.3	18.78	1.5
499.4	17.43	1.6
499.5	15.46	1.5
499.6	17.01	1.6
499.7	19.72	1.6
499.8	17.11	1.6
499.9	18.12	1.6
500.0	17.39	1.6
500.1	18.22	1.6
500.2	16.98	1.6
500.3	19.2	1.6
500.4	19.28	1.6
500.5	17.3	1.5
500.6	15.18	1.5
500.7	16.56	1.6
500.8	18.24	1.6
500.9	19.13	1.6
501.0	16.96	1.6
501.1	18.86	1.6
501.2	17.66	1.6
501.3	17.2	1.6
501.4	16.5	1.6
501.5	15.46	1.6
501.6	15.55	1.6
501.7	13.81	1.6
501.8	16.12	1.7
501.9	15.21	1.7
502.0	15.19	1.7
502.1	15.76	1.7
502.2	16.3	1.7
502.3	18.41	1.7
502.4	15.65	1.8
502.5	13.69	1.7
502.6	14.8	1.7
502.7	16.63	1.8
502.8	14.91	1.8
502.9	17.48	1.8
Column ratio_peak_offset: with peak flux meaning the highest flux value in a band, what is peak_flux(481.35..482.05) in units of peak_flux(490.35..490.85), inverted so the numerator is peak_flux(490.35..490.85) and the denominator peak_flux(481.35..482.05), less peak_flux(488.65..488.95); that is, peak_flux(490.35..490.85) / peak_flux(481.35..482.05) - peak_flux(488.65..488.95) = -14.8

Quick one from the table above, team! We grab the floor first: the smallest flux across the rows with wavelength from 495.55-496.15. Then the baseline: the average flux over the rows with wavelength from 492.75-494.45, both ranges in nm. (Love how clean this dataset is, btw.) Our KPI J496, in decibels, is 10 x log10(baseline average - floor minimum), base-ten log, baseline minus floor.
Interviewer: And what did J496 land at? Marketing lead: 4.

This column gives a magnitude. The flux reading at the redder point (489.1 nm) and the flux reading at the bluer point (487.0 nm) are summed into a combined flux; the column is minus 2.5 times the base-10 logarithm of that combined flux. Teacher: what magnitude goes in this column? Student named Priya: -3.70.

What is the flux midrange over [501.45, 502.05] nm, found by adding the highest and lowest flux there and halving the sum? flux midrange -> 15.0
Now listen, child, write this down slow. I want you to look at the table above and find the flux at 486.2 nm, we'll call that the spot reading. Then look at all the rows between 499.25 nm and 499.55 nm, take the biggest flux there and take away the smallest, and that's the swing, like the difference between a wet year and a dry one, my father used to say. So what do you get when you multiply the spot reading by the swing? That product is 56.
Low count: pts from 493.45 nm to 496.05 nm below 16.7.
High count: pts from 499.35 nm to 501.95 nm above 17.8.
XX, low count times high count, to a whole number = 32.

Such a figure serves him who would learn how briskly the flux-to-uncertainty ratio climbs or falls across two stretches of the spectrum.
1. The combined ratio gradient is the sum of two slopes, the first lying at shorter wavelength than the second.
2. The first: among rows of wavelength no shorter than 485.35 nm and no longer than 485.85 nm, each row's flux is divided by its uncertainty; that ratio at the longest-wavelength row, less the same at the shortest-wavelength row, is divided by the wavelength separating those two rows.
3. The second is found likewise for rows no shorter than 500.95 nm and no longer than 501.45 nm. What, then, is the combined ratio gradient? -3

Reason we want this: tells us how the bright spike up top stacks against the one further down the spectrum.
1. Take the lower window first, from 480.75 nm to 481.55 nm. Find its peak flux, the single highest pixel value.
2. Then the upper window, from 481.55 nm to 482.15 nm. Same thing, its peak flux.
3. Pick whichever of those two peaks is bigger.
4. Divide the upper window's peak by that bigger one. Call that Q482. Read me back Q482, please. 0.98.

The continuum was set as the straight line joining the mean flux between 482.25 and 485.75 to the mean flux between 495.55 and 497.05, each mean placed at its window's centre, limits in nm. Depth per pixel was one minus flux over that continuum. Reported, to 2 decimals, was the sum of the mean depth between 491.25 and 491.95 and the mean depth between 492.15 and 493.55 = 0.10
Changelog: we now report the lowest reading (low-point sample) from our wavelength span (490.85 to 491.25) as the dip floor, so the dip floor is 15.89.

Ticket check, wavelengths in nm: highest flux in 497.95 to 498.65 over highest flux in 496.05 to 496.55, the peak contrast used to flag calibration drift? 0.90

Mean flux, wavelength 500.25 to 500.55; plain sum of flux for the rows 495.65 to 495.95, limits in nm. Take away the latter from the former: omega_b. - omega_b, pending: -37.8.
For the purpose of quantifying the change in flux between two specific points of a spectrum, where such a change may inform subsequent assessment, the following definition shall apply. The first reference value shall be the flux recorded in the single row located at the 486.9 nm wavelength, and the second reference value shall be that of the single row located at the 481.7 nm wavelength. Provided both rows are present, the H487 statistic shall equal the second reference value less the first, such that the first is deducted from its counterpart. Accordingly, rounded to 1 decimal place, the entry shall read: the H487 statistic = 3.2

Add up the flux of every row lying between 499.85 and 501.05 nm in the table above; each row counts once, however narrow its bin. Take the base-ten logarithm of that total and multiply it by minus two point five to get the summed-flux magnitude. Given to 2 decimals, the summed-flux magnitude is -5.82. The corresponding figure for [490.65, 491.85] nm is -5.77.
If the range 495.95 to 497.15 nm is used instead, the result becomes -5.83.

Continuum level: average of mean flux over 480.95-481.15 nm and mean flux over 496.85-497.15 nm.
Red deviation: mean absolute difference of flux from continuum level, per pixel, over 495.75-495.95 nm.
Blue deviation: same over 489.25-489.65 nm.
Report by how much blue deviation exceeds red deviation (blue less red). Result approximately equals 0.0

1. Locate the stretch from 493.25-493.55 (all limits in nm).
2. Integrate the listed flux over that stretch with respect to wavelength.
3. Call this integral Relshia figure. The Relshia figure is 4.94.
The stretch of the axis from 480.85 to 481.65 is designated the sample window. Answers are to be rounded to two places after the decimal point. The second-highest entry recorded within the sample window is 18.71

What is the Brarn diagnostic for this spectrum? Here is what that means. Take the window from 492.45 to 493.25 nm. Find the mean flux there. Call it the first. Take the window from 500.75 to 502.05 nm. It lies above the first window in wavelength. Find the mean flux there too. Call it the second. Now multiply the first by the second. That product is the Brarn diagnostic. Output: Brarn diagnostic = 302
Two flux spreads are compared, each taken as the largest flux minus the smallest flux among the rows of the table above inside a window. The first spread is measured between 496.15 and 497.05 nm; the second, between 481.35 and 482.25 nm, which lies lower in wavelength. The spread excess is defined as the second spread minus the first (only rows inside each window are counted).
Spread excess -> 0.5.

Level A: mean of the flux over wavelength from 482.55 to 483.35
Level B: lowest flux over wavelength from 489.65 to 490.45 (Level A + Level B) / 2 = 16.7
